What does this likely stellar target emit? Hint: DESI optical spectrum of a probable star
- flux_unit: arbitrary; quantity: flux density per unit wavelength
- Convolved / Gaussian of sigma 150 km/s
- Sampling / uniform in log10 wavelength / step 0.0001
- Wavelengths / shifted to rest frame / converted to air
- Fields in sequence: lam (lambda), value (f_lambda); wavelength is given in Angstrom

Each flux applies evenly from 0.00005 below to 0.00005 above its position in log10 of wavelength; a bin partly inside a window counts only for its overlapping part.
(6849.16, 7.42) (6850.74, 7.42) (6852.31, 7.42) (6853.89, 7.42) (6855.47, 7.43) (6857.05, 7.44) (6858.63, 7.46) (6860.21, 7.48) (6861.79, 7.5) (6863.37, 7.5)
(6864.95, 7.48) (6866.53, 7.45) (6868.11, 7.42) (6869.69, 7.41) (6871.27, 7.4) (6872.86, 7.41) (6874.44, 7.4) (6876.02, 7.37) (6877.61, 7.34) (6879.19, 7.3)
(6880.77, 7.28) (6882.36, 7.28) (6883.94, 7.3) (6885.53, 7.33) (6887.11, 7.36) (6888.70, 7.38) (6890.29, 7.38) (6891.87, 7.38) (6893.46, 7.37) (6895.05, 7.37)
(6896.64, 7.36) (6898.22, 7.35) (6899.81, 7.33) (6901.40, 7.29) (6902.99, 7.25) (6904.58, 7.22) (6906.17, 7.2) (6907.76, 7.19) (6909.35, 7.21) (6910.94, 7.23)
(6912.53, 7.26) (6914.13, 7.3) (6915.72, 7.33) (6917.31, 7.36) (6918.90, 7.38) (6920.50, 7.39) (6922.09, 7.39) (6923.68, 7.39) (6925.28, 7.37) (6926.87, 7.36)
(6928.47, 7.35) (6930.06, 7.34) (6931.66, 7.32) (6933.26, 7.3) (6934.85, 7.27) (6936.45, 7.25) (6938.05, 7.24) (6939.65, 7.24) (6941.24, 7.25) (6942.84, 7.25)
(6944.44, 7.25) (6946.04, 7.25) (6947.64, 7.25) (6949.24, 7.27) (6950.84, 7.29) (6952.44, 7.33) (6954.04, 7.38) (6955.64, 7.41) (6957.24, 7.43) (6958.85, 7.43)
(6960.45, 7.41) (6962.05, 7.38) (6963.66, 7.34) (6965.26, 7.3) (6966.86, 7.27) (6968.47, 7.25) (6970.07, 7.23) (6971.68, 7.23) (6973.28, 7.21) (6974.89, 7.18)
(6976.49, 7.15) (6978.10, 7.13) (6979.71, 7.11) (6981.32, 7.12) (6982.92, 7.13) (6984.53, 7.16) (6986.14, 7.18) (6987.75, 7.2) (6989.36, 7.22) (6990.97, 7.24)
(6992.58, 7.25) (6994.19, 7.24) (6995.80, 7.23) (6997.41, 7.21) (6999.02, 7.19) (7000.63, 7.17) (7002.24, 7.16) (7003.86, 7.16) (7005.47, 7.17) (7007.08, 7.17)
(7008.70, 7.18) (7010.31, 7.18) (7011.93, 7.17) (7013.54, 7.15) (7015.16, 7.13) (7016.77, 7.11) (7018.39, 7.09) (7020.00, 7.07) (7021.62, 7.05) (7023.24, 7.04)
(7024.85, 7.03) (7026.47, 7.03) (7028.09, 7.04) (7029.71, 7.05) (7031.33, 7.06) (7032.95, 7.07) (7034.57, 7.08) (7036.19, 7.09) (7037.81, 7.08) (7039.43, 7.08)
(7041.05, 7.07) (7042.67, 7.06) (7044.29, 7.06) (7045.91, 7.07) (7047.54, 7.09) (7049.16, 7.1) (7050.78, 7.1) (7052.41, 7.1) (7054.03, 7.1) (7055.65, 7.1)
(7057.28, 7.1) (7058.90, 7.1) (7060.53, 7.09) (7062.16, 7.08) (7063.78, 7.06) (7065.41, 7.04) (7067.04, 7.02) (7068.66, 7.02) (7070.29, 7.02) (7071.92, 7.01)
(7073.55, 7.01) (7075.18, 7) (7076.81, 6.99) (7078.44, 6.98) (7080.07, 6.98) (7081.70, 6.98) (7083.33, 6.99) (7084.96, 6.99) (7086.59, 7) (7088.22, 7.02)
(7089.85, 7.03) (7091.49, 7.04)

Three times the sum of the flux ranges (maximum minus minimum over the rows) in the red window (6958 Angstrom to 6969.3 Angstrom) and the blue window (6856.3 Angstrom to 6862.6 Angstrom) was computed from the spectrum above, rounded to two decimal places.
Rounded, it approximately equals 0.72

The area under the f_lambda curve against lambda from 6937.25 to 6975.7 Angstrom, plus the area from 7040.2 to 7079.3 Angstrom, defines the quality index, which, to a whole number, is 556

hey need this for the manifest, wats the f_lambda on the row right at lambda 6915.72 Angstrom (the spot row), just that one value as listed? 7.33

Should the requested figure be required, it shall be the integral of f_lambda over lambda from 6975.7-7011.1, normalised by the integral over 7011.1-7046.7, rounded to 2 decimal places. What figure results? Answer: 1.01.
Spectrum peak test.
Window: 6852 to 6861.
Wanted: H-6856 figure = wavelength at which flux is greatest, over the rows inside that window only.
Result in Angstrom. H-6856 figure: 6860.21 Angstrom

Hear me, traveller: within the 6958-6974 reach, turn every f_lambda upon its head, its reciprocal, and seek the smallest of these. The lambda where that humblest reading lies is 6958.85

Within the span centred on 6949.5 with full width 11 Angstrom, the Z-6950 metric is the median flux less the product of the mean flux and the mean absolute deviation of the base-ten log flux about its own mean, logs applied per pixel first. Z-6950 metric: 7.25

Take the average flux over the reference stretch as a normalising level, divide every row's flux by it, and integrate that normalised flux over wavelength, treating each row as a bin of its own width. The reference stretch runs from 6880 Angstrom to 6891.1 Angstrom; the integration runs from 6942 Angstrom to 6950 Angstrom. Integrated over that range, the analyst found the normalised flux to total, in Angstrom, 7.91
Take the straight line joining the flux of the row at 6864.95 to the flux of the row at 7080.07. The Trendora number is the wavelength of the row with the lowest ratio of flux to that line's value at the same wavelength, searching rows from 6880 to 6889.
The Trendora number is 6880.77 Angstrom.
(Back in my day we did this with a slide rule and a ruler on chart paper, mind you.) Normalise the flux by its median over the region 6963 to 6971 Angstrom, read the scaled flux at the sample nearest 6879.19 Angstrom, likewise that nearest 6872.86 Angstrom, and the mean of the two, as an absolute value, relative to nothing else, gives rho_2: 1.01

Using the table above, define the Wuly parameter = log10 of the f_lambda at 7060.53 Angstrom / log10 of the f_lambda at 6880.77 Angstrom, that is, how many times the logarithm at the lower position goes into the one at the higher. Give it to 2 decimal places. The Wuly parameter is 0.99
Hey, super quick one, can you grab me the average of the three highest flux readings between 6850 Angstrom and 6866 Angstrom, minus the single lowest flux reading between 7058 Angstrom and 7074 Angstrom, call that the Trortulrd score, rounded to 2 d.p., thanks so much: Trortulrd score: 0.48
